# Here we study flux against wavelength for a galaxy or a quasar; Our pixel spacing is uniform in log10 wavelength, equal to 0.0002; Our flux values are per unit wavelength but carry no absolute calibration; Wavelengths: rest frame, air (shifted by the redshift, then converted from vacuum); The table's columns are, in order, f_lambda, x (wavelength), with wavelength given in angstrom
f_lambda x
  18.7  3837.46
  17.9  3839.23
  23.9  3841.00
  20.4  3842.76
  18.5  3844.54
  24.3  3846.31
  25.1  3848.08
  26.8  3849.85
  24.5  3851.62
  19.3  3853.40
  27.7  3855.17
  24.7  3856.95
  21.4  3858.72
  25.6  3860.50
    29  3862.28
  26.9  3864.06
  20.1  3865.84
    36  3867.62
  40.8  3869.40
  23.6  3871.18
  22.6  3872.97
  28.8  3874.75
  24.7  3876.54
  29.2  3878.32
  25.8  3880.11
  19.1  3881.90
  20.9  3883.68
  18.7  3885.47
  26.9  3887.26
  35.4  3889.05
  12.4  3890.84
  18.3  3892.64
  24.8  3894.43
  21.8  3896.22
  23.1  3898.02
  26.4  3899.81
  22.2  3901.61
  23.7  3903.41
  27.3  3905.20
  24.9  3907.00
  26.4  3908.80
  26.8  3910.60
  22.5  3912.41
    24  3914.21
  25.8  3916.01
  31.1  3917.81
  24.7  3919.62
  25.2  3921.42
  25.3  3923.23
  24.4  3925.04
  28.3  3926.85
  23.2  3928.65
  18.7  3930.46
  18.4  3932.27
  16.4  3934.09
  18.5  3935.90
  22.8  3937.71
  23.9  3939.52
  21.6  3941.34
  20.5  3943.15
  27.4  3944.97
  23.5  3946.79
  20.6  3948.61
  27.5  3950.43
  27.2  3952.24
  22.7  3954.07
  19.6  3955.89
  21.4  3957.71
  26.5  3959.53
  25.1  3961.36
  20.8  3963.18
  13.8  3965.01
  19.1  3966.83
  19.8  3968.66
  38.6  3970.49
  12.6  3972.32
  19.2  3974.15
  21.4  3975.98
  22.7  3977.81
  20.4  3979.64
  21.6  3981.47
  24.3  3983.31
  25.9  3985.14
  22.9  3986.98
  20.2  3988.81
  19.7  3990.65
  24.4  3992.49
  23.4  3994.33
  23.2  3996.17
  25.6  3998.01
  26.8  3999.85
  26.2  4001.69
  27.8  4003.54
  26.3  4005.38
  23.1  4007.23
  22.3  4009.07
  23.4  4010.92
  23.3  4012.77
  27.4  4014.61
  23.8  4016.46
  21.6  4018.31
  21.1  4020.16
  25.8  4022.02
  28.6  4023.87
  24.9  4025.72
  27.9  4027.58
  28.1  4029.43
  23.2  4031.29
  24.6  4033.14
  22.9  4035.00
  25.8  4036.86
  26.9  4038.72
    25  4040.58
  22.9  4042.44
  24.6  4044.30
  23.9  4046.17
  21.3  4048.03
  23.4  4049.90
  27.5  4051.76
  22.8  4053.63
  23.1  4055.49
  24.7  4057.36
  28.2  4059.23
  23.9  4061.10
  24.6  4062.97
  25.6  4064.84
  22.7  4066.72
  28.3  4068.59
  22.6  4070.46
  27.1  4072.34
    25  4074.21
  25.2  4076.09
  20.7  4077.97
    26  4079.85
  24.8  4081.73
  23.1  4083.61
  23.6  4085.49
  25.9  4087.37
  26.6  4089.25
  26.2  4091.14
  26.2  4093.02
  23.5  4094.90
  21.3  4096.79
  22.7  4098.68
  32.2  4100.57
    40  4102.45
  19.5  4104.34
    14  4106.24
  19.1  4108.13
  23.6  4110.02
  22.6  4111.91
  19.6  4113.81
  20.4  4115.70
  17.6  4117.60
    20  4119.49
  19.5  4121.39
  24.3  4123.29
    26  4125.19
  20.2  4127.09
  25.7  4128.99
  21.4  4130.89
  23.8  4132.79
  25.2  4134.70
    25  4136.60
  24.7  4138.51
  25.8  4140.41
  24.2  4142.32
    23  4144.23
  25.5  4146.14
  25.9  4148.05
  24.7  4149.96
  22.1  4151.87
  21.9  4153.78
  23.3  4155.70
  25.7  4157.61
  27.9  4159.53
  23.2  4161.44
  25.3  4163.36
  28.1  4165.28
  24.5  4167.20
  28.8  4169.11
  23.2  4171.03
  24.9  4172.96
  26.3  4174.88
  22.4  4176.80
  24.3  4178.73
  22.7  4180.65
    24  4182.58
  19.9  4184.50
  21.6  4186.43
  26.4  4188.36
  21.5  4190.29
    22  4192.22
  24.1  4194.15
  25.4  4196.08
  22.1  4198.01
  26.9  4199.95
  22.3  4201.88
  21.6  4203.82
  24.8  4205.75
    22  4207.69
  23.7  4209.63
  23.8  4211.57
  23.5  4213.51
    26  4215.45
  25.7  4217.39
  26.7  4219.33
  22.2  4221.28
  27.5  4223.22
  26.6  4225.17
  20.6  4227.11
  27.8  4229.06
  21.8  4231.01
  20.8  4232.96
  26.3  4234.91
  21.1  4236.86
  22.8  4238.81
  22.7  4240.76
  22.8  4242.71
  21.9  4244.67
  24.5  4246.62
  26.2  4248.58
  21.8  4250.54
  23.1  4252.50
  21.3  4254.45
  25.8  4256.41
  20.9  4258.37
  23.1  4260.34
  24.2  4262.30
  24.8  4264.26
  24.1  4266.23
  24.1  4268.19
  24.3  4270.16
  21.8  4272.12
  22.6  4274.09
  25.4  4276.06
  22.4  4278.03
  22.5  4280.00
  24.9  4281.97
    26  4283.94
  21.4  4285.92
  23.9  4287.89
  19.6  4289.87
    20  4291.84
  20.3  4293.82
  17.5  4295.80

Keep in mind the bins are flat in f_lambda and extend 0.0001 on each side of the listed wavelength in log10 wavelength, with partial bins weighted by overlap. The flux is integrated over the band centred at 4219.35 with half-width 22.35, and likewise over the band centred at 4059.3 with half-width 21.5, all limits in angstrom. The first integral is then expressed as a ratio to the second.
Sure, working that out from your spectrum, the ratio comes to 1.01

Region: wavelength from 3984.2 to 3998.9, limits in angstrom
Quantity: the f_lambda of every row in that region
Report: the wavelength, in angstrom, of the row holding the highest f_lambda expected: 3985.14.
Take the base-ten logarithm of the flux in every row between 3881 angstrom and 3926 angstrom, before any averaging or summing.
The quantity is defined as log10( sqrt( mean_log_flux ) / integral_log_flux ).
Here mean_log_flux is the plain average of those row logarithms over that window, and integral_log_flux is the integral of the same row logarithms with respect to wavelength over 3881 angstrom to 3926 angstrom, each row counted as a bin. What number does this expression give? -1.72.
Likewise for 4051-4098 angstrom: -1.74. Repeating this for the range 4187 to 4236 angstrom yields -1.76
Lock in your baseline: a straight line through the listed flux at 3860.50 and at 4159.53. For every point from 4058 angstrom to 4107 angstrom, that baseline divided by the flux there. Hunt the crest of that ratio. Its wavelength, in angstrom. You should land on 4106.24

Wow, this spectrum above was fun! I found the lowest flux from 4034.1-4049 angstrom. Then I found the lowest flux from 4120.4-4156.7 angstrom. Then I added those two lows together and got 40.8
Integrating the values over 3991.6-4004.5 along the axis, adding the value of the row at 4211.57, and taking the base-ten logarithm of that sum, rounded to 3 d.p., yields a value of 2.545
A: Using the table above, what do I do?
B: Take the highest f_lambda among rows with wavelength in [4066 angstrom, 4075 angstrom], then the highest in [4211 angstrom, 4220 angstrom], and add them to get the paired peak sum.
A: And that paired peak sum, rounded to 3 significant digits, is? 55.0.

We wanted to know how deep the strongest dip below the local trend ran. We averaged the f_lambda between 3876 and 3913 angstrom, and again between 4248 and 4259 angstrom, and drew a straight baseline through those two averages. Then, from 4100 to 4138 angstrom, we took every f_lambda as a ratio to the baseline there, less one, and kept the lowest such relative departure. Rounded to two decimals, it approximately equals -0.40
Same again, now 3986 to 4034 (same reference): -0.17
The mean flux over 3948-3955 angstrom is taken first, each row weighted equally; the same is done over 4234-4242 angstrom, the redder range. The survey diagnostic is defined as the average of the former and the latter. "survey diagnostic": 23.9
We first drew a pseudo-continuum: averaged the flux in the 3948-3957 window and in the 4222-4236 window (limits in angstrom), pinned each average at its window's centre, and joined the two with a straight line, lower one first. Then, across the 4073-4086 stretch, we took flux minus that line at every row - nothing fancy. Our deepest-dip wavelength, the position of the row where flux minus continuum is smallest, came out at 4077.97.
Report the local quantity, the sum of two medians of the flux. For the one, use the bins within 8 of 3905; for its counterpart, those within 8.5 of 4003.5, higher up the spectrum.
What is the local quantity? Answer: 50.5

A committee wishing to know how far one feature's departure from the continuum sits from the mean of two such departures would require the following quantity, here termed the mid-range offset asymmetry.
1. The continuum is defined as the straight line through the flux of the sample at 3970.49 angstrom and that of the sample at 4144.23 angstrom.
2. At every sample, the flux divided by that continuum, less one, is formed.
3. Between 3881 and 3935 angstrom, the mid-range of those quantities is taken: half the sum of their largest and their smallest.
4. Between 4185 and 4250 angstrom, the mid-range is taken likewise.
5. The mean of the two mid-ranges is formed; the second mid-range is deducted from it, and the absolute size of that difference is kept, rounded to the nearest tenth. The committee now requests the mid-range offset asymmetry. 0.5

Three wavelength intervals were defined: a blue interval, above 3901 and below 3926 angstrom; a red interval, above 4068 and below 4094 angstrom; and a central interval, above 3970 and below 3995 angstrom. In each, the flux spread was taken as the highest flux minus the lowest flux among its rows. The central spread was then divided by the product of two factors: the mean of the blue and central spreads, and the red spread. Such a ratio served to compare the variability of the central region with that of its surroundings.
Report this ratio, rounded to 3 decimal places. 0.196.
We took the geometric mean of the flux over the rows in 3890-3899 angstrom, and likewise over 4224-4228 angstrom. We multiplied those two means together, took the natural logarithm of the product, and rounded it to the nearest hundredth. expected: 6.12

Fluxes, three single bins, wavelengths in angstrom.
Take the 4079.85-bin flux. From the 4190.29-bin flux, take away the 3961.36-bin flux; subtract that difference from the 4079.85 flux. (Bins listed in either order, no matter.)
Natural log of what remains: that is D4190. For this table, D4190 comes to 3.4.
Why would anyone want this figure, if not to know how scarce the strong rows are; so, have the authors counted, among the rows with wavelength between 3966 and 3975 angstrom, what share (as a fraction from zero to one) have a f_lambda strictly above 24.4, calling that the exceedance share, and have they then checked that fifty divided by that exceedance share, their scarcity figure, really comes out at 250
